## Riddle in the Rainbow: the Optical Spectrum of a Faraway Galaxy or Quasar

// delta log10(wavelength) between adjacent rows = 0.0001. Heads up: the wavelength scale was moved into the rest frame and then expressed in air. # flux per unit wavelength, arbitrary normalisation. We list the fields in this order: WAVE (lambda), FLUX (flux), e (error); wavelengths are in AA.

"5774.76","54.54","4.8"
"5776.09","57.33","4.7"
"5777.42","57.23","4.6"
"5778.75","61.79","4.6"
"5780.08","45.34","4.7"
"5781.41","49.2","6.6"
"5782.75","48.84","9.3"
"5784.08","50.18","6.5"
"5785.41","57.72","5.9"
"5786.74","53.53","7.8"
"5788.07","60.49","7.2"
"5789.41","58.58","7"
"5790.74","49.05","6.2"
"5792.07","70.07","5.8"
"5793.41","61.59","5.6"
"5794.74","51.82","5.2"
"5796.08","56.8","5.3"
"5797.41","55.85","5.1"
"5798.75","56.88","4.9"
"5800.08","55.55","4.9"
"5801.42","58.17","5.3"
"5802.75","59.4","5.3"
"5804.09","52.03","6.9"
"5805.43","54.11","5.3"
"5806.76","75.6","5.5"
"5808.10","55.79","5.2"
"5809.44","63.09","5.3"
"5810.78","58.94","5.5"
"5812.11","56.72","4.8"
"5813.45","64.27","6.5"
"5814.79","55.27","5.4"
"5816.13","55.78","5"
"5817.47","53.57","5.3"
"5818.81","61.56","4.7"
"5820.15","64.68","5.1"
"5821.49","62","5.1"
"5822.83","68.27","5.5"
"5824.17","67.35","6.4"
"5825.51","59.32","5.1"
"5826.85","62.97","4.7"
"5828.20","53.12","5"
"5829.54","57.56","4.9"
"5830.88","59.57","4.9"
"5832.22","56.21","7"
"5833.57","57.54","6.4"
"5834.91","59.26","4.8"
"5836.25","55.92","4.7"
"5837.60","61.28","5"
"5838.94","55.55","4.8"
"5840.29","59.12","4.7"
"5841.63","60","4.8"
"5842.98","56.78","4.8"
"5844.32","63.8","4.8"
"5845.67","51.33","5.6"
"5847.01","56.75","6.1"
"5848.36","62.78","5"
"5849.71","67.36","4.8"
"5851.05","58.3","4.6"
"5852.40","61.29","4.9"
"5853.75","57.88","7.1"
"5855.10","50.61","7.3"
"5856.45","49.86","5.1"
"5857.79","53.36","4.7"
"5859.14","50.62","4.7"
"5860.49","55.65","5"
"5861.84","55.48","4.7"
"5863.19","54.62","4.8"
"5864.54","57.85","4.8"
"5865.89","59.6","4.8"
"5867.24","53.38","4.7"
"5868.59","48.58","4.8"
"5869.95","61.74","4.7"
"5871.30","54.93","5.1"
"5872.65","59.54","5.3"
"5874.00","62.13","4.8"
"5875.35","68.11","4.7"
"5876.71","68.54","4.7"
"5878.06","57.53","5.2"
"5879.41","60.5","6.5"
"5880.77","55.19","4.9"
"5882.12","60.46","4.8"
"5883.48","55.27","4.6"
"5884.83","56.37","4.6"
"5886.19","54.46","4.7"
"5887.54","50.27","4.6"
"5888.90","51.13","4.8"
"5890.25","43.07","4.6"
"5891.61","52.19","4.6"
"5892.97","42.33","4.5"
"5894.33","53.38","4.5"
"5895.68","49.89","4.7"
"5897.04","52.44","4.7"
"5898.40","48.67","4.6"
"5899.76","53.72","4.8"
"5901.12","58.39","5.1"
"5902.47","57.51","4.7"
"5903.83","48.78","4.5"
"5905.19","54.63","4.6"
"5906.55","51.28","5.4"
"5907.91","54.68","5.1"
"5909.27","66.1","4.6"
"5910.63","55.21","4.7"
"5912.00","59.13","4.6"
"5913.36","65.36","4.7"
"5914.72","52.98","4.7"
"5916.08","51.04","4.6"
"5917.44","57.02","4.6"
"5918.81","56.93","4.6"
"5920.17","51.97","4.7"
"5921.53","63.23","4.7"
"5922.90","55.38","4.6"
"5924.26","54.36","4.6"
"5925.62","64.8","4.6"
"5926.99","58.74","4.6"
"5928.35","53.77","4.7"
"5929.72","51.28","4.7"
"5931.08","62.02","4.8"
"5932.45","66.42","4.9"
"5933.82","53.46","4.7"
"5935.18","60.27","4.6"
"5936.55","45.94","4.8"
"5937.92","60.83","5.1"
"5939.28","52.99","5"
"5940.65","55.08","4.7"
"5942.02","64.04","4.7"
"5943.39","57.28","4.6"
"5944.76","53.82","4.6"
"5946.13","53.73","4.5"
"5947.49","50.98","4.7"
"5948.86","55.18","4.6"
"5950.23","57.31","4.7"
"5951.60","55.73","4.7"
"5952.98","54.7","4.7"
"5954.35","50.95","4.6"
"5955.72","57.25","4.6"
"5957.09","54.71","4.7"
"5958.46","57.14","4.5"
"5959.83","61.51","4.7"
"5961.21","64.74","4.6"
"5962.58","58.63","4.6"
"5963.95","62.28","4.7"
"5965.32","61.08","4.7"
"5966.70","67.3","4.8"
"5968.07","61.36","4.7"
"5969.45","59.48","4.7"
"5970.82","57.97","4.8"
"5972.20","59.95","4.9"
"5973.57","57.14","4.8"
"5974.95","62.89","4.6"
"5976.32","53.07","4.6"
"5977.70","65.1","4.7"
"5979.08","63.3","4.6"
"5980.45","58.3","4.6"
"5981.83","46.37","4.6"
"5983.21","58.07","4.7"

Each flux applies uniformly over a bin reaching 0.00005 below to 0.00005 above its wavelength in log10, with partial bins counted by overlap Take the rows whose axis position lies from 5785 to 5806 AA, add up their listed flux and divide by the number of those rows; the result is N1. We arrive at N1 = 57.0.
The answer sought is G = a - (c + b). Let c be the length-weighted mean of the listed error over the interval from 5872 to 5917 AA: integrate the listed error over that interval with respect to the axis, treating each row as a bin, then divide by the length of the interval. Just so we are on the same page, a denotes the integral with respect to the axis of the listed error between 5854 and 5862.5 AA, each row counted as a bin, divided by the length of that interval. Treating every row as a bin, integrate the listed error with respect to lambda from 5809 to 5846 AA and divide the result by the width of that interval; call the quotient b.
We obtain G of -4.7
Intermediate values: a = 5.3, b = 5.2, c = 4.80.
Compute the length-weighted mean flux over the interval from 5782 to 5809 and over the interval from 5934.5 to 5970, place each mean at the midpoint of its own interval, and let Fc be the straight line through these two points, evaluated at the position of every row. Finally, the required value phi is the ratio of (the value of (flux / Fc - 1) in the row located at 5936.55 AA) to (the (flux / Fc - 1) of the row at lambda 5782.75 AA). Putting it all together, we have 1.4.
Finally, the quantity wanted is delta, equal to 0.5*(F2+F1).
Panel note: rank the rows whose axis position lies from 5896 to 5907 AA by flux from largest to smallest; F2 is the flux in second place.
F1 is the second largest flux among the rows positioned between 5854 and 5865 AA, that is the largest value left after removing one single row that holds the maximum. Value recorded 57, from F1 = 55.65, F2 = 57.51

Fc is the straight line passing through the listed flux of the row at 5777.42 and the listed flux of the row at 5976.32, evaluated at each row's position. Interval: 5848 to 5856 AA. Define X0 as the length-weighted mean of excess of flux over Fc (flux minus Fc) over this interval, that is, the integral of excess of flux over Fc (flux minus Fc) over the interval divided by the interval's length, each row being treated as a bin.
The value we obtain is 3.6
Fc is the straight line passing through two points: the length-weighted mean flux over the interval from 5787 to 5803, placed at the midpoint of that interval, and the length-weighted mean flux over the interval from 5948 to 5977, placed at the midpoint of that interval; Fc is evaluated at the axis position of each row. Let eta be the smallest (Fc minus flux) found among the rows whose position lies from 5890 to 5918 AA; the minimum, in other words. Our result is -7.8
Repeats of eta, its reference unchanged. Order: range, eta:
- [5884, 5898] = 1.8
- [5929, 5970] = -8.7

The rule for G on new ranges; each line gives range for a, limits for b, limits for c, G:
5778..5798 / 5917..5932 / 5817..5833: -3.8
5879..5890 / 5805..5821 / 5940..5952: -5.1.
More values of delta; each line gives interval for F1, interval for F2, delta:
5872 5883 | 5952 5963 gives 65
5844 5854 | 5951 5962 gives 63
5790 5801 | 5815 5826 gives 64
